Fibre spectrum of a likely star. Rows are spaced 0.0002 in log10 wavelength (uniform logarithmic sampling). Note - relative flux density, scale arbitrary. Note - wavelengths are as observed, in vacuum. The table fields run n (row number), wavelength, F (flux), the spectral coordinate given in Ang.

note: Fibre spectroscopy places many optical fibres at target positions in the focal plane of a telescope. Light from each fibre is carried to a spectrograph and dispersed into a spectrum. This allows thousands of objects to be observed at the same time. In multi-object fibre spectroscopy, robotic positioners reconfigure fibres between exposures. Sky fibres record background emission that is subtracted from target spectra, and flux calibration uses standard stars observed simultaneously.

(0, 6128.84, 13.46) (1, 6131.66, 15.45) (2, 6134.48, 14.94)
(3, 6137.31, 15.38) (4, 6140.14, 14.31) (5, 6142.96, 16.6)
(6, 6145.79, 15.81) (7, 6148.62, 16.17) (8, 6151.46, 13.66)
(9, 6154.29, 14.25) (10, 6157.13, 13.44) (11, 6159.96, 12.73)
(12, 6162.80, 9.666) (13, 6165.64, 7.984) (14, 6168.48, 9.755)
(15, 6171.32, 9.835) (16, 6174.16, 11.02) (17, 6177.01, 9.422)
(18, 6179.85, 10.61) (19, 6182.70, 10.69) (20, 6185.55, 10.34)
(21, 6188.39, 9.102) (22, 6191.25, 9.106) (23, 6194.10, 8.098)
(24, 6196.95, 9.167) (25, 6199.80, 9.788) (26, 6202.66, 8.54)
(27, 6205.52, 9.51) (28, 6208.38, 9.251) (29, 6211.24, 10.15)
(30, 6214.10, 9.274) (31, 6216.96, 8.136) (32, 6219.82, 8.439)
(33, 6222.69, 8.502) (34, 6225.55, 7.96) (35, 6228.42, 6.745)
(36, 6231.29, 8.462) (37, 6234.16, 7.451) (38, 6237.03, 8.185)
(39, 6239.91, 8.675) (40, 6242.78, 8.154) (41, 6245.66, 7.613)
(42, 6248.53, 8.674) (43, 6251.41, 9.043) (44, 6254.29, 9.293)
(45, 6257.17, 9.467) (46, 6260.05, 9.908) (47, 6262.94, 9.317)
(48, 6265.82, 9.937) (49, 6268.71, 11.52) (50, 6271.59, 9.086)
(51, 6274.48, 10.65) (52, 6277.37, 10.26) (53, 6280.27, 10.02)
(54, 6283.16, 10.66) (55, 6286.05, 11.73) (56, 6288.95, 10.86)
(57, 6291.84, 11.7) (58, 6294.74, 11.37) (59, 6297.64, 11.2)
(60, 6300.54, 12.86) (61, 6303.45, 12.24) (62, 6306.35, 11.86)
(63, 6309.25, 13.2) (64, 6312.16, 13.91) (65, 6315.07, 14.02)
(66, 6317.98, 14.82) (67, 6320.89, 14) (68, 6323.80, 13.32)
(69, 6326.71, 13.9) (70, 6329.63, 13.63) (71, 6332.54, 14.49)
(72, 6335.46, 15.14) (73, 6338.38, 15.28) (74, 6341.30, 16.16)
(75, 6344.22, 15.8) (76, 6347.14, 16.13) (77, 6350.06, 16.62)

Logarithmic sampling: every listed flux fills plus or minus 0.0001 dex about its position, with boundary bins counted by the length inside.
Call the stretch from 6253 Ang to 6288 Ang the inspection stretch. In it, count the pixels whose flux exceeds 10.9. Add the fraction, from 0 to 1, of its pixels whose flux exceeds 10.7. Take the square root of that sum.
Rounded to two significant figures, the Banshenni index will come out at 1.5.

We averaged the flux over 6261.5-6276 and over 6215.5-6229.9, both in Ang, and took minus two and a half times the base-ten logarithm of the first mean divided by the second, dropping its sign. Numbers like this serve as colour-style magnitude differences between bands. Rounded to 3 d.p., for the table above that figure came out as 0.259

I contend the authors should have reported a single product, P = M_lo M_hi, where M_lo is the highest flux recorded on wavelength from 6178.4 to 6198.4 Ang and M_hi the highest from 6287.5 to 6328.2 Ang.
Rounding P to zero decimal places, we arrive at 158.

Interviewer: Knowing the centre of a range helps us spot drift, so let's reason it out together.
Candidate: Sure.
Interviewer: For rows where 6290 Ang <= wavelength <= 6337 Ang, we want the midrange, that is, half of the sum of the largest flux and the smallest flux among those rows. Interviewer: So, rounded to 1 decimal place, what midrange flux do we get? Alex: 13.2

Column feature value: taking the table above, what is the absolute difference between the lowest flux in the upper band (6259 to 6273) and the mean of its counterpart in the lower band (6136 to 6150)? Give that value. 7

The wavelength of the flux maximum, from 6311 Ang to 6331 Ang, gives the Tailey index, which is 6317.98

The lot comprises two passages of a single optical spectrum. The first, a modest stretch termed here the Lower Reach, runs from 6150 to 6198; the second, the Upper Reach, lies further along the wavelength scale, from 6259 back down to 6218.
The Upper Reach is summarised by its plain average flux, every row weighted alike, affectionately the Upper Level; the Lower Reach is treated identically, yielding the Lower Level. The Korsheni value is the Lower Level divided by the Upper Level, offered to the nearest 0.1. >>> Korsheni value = 1.3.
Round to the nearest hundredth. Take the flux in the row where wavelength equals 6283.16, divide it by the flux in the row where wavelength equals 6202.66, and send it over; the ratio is 1.25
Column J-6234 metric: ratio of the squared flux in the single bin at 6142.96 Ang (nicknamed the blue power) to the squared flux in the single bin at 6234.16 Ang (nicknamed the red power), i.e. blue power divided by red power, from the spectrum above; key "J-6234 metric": 5.0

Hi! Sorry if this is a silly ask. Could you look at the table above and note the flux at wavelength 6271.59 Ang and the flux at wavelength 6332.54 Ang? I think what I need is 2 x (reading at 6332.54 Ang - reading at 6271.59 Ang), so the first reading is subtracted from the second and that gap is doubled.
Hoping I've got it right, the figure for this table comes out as 11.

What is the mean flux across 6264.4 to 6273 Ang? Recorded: 10.2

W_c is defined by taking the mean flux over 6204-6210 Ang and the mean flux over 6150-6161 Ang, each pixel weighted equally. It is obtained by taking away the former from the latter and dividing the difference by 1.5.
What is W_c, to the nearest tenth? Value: 2.8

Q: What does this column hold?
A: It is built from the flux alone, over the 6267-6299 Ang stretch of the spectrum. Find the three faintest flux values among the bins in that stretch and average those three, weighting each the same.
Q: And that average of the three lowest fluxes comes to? 9.8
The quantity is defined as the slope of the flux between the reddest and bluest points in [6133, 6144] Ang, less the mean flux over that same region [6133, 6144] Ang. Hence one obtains -15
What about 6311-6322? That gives -14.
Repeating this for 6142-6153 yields -16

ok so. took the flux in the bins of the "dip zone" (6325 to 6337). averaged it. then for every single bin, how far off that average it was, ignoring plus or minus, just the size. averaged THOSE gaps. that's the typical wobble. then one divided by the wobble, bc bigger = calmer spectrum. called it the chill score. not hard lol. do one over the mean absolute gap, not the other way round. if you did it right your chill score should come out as 1.9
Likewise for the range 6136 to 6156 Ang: 1.1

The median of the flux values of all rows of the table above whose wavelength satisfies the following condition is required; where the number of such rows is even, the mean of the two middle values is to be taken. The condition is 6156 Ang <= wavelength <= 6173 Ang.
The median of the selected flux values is 9.8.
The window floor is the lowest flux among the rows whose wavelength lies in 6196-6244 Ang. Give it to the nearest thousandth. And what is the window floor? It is 6.745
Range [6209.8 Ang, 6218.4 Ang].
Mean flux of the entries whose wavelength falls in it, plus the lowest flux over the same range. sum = 17.3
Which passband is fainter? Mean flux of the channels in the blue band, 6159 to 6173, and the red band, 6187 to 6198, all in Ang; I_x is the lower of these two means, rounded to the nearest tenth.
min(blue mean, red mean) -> 8.9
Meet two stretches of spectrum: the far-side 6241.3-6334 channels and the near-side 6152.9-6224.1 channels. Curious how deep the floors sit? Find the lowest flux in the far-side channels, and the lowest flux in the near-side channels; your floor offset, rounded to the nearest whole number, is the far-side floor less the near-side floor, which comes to 0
